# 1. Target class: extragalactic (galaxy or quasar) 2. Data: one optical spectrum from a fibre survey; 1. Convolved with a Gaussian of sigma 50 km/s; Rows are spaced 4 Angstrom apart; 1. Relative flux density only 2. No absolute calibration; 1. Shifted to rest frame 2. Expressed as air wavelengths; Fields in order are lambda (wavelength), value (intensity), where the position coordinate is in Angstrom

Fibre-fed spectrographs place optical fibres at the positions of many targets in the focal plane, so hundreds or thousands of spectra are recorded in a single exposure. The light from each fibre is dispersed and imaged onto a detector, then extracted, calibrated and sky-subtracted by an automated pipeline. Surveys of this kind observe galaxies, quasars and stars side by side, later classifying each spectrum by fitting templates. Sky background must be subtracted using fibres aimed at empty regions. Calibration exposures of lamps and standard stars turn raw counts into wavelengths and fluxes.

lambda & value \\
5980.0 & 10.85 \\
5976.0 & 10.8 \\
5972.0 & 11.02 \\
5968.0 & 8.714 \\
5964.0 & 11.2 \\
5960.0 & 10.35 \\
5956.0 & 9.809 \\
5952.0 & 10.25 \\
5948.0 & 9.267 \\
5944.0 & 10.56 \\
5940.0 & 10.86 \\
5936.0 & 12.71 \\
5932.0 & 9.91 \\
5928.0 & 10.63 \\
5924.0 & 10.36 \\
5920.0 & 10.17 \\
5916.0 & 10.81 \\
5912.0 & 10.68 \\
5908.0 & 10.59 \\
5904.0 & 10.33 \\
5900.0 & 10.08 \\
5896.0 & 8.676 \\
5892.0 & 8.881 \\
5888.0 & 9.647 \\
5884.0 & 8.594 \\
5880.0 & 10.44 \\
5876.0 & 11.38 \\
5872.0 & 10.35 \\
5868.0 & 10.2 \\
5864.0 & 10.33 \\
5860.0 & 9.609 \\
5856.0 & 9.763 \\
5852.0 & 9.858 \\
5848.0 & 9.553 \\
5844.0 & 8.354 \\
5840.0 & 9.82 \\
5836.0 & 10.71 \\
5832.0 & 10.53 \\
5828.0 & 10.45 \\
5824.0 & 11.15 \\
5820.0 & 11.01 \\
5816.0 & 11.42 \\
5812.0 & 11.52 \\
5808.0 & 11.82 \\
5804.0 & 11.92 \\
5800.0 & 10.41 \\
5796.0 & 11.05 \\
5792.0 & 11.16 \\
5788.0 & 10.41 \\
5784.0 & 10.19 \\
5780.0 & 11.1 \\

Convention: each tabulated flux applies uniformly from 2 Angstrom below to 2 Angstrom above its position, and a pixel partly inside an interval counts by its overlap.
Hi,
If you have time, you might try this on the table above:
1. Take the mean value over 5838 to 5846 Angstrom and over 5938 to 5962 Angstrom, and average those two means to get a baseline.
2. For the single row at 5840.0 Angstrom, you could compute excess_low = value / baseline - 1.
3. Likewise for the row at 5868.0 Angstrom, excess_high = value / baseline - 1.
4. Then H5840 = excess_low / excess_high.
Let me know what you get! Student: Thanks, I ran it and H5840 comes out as 0.33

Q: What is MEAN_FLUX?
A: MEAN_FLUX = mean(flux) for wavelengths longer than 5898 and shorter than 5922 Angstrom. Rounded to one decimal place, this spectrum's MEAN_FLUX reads 10.4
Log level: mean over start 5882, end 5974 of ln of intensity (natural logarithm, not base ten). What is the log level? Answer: 2.316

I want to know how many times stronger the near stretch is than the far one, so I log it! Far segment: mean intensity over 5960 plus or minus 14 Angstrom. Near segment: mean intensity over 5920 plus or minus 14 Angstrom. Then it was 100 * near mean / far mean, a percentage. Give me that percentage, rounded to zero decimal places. 104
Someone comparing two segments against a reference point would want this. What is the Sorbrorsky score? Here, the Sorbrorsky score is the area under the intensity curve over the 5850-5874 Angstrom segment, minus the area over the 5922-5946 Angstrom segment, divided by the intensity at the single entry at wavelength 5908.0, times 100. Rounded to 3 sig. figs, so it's -186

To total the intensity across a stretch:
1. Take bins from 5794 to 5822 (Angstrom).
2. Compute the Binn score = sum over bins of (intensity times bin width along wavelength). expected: 317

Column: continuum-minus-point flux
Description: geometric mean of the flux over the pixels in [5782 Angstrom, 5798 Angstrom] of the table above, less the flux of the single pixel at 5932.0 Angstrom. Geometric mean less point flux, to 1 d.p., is 0.8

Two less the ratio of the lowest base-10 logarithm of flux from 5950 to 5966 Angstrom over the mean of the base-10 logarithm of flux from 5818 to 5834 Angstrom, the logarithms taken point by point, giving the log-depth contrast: 1.04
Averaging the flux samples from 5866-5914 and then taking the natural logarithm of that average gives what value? 2.30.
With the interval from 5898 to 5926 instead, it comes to 2.34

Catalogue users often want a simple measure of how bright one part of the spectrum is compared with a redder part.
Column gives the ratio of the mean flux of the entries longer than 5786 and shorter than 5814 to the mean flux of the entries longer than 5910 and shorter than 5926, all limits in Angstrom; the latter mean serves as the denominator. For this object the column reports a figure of 1.06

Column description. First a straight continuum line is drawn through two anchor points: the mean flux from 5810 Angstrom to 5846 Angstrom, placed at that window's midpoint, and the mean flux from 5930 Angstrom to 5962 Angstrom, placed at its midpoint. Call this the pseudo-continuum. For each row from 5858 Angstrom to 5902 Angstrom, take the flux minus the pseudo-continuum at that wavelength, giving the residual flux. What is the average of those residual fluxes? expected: -0.7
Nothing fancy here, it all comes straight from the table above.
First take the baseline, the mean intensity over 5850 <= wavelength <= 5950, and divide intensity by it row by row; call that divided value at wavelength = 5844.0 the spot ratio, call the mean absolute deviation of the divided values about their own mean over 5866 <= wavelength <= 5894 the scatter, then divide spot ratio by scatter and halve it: 5.5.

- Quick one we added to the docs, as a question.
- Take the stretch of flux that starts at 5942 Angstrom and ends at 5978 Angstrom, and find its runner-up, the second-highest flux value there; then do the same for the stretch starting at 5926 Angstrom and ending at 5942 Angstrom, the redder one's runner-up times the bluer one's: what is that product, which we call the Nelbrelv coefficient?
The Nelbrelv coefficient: 120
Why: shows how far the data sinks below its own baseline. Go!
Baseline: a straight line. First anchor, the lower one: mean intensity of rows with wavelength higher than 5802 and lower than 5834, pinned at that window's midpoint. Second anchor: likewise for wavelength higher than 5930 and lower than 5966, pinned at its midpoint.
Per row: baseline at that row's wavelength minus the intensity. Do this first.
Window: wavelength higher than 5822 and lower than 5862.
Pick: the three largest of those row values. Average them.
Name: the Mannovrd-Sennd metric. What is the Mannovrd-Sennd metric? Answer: 1.9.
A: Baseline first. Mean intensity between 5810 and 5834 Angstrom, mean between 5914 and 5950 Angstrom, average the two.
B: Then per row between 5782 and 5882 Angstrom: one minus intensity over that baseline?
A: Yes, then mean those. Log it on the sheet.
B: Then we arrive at 0.02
